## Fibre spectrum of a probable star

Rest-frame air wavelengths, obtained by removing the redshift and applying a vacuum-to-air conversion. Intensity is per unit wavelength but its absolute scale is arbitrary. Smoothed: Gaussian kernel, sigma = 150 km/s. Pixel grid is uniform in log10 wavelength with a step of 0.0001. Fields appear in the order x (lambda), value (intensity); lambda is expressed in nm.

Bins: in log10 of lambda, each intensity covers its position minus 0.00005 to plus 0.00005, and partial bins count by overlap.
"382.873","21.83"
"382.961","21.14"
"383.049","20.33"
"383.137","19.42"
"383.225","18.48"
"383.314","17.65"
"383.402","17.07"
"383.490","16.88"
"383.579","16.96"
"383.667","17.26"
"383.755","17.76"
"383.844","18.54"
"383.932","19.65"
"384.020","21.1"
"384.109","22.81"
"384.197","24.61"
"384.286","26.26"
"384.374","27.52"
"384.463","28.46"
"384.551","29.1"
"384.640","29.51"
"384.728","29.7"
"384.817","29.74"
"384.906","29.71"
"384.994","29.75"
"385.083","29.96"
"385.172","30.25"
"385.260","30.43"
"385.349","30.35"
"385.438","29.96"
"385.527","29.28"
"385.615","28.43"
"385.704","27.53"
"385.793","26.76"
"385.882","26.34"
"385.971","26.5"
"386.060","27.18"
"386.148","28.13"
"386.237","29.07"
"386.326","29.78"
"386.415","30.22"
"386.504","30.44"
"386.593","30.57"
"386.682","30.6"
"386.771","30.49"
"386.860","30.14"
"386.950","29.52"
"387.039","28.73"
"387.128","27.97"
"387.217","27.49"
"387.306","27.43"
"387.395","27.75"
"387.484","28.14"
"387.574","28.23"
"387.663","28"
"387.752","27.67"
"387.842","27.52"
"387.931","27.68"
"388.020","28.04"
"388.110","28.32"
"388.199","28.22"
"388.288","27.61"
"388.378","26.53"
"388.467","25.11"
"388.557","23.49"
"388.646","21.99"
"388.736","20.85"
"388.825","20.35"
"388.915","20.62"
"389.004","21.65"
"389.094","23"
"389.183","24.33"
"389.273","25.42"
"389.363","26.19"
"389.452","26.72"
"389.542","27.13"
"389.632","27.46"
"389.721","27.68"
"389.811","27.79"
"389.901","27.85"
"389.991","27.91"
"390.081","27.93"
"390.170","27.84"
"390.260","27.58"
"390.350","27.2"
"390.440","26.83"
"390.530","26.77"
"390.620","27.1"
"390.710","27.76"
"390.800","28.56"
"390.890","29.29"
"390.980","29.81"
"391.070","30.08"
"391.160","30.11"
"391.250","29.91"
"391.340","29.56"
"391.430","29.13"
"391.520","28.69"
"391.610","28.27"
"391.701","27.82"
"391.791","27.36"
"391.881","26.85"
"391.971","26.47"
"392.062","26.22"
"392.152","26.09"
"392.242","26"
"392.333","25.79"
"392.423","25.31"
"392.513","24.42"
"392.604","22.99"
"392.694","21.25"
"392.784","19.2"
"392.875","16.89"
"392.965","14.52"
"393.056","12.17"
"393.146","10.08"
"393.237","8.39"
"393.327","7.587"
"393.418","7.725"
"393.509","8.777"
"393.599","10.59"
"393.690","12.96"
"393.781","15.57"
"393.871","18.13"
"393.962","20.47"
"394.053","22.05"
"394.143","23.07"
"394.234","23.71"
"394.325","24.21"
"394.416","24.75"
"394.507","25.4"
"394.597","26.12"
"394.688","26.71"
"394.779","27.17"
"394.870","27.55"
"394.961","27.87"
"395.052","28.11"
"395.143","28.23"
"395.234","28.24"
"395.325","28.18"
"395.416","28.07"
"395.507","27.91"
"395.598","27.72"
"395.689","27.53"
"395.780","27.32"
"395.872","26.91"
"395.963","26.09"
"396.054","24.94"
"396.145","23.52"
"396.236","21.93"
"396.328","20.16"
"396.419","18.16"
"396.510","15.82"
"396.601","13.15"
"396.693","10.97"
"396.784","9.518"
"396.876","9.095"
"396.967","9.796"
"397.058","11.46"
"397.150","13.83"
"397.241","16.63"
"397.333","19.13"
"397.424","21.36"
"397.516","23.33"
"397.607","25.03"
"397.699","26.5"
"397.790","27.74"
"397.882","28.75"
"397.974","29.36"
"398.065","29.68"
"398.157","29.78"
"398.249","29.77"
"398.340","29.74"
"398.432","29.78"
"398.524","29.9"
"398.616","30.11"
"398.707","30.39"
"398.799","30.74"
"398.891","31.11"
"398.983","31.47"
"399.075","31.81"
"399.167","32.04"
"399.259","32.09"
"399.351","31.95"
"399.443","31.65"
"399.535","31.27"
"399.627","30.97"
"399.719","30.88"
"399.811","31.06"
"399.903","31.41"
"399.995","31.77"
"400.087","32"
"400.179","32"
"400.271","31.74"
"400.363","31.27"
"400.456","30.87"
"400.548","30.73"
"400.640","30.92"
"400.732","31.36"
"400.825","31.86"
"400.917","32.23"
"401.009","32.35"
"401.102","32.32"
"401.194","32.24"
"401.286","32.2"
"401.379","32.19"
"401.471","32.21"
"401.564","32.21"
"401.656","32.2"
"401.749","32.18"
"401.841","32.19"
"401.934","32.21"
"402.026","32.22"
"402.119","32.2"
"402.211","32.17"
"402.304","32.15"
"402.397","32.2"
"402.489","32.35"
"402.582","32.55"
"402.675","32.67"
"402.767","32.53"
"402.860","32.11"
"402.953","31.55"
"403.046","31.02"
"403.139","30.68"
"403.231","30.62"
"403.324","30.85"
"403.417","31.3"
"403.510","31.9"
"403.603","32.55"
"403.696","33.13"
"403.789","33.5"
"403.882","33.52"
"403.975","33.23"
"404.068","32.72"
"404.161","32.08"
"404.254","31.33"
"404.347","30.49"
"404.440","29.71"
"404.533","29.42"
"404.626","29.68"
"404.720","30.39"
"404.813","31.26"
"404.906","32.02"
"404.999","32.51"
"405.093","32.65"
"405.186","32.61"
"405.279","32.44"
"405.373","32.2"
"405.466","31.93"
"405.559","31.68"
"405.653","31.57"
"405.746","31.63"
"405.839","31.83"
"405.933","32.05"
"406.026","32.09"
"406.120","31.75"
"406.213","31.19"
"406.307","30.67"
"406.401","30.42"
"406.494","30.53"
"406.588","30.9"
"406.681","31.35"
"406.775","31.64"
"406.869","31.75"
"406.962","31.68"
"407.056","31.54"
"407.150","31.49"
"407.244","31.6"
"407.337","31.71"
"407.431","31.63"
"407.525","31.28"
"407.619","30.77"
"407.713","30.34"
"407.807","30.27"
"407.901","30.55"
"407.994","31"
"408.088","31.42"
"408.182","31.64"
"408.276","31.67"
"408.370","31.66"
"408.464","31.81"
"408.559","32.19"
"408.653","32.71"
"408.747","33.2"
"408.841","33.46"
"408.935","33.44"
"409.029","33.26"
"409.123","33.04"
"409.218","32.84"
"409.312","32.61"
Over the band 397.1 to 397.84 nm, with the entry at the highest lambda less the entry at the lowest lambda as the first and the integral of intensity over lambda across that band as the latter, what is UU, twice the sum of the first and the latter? 60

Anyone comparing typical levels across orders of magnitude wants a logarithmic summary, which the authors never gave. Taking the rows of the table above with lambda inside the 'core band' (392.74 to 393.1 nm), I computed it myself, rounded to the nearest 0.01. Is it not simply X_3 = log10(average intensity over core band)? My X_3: 1.20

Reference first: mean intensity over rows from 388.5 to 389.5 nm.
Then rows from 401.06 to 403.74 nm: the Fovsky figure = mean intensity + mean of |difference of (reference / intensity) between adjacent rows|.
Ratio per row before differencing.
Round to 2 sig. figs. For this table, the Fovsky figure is 32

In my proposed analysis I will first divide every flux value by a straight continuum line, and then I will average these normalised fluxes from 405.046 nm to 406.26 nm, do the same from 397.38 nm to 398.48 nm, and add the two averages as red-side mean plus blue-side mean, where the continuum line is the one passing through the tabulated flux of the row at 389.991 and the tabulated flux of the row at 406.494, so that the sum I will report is 2.00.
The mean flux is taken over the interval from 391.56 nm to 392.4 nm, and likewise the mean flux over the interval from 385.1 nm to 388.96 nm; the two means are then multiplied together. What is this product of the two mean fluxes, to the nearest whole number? 740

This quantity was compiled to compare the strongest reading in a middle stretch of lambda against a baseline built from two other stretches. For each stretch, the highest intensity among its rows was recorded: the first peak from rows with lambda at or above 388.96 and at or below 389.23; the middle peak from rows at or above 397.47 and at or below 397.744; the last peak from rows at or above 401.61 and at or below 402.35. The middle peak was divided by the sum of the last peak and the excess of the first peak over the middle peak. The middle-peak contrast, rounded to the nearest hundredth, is 0.88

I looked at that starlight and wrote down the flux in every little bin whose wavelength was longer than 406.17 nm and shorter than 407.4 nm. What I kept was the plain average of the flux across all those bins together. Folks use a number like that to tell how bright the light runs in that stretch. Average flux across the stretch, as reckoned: 31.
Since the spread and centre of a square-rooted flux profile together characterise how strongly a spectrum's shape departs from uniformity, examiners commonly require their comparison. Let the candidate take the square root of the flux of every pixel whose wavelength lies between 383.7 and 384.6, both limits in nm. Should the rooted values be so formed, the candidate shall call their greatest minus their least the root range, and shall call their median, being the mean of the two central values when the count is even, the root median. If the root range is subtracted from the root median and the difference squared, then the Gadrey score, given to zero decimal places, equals 14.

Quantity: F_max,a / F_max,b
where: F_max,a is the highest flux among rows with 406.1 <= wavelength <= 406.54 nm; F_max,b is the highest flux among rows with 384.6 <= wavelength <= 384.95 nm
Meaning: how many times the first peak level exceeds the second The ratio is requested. 1.07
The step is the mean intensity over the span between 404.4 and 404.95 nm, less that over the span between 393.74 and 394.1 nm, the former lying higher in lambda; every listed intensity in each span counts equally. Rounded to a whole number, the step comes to 11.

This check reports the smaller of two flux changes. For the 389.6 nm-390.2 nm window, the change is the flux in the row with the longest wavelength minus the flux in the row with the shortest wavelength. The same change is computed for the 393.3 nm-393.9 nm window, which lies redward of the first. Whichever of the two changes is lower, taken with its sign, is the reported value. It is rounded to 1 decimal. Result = 0.4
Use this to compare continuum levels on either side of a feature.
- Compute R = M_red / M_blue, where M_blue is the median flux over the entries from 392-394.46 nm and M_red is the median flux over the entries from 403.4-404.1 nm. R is 1.6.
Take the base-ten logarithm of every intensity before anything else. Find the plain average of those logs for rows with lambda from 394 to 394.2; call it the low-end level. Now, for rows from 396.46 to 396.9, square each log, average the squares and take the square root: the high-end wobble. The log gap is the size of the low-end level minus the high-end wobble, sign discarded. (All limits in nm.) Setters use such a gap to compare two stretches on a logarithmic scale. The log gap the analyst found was 0.29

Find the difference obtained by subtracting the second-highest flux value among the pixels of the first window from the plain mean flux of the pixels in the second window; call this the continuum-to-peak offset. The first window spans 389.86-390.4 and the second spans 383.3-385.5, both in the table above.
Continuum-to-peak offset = -3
